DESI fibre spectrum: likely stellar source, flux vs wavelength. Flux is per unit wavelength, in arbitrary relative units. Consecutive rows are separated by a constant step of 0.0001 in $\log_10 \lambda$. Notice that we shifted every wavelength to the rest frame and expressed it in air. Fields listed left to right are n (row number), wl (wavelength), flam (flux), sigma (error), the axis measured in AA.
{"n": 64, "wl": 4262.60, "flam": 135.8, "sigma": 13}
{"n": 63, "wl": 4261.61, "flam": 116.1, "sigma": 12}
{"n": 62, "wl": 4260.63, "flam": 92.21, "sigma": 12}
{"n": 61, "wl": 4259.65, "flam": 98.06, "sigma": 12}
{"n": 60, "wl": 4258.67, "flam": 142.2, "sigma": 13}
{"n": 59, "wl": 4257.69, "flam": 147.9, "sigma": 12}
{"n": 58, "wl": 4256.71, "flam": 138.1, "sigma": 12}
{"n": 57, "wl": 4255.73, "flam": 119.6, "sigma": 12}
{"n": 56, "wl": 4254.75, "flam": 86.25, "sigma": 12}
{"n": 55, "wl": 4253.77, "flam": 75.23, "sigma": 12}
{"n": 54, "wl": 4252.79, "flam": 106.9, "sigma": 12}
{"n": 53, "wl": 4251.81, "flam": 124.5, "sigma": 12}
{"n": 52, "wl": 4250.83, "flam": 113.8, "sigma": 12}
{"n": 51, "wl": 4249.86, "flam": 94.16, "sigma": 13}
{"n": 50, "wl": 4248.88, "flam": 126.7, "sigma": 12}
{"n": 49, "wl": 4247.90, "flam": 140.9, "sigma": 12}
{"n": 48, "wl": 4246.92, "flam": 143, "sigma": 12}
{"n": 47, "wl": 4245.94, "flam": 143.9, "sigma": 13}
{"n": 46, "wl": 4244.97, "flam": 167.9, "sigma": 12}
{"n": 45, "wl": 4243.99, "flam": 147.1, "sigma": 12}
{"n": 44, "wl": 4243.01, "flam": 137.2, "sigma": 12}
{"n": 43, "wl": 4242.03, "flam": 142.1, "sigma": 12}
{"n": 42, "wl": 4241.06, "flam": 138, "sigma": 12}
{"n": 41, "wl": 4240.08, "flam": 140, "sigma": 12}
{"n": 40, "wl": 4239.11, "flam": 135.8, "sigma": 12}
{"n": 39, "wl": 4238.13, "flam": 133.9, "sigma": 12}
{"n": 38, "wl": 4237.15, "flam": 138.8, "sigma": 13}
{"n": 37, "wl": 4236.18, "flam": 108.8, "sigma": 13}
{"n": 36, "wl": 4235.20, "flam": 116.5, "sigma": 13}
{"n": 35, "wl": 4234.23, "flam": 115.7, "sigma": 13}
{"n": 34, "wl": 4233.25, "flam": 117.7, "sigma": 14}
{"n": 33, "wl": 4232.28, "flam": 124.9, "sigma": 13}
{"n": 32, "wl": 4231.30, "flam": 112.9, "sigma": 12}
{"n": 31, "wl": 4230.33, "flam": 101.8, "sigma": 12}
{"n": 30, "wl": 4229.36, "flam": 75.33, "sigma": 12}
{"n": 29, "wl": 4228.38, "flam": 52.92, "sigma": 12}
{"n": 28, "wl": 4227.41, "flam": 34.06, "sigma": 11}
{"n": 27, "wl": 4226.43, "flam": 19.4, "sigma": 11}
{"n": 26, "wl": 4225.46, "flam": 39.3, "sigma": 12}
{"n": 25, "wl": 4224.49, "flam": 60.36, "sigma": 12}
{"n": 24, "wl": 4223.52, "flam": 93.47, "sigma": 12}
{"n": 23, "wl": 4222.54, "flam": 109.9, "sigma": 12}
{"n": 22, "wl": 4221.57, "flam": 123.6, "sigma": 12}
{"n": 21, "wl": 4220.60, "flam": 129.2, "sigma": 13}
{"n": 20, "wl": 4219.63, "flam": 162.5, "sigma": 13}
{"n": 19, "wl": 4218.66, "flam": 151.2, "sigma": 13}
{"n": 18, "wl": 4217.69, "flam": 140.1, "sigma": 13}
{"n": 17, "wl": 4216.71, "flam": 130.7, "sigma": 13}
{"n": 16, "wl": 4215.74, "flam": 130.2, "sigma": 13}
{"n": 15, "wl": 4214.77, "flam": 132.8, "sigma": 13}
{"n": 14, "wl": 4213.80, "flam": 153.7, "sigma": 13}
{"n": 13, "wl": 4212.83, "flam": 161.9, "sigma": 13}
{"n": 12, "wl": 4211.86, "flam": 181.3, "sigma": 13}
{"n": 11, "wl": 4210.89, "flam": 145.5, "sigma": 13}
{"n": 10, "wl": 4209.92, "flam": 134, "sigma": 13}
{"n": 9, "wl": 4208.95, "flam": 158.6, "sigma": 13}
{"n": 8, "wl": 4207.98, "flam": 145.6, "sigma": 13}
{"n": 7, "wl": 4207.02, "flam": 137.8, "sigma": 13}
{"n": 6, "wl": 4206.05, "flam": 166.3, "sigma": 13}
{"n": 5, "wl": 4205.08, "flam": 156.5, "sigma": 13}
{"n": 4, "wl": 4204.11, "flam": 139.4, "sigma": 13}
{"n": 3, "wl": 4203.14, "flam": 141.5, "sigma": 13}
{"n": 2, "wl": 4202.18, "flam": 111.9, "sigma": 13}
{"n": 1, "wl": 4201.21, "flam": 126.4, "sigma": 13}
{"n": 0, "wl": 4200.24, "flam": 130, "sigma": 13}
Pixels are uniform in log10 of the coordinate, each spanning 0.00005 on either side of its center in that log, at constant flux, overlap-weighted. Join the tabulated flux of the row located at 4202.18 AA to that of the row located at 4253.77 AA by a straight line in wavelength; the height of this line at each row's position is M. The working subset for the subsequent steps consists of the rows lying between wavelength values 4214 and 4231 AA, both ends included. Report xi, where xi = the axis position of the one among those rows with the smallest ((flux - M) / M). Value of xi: 4226.43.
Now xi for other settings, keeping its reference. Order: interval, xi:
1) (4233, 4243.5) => 4236.18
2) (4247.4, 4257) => 4253.77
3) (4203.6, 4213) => 4209.92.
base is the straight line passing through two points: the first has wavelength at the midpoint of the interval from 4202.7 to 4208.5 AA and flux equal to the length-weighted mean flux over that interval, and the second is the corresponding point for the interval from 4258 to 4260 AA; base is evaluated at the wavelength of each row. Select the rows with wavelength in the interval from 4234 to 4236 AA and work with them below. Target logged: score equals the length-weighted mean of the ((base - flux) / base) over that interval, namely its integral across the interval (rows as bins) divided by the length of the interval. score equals 0.15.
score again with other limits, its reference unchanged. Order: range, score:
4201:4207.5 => 0.05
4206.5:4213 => -0.04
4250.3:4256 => 0.18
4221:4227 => 0.47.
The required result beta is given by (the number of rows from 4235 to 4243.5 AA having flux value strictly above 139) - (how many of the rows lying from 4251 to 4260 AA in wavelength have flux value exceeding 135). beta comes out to -1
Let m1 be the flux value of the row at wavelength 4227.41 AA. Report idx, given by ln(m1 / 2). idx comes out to 2.83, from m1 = 34.06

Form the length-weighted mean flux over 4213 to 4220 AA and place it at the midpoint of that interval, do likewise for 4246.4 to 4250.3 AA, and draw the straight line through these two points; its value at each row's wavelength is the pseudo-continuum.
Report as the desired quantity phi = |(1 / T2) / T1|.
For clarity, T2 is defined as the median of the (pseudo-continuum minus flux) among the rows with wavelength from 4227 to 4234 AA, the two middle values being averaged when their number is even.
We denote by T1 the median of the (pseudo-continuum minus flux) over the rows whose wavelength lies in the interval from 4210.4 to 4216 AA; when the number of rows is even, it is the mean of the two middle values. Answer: 0.007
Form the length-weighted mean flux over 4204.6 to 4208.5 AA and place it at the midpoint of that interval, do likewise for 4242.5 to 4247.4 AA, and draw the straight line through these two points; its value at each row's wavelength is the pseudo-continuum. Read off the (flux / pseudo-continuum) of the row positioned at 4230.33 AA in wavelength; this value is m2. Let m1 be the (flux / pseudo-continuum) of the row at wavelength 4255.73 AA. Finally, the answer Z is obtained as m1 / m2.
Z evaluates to 1.2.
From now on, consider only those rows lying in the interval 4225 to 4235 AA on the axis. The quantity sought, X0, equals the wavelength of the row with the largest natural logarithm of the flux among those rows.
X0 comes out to 4232.28 AA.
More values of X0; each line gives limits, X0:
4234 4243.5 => 4242.03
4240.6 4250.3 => 4244.97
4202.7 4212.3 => 4211.86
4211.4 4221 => 4211.86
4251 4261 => 4257.69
